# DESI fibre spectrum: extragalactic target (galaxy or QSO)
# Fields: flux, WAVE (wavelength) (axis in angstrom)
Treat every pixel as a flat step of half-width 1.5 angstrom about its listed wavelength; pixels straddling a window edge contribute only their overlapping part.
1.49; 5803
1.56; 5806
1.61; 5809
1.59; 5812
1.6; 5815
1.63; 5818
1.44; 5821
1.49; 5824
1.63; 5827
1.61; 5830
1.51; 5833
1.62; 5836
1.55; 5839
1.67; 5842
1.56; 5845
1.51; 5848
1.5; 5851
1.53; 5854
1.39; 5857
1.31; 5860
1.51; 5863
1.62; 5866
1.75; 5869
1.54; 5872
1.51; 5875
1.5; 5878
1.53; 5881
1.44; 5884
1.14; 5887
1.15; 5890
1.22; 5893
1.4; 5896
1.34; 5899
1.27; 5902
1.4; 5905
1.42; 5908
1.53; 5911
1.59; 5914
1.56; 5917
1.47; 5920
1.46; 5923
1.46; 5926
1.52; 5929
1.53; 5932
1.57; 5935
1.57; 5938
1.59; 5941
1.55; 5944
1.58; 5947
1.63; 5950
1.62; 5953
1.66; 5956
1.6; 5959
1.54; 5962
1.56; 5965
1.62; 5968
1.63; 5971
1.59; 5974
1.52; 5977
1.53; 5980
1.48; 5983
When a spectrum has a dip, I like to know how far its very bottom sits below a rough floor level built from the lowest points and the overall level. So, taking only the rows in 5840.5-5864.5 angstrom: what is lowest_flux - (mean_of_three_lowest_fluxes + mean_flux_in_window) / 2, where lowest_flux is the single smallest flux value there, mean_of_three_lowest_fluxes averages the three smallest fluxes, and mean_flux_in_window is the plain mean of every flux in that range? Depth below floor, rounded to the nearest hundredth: -0.14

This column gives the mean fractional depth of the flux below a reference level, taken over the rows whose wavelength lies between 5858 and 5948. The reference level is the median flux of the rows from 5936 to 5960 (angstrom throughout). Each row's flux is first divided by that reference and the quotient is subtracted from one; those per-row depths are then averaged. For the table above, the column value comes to 0.080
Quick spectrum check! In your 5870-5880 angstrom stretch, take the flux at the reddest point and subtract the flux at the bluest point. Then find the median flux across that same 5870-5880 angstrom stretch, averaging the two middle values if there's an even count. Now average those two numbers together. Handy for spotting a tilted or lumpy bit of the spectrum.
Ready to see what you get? 0.735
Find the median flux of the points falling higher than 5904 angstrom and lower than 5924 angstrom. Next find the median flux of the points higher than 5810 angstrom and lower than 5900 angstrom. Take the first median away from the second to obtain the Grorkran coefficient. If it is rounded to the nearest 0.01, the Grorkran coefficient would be 0.04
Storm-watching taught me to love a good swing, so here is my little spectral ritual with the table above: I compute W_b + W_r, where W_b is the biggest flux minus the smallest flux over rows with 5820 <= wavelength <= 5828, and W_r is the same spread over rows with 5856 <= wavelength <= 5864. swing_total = 0.39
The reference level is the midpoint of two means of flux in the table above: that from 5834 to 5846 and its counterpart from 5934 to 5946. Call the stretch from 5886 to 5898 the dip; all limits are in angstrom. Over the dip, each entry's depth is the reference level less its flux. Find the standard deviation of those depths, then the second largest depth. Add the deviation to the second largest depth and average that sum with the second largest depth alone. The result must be 0.49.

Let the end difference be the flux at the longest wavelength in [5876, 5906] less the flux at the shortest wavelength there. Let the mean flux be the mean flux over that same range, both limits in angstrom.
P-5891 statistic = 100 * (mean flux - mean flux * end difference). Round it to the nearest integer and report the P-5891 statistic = 147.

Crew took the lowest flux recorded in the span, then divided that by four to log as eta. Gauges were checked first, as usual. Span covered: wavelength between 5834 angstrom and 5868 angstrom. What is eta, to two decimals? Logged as 0.33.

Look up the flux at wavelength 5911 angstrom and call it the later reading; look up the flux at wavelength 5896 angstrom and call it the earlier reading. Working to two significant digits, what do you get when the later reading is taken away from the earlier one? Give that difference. -0.13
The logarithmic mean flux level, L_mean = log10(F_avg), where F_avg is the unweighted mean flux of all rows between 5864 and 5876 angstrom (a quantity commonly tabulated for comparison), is 0.205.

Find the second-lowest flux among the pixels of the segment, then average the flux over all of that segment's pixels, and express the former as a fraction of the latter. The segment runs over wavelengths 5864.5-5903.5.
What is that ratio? 0.81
